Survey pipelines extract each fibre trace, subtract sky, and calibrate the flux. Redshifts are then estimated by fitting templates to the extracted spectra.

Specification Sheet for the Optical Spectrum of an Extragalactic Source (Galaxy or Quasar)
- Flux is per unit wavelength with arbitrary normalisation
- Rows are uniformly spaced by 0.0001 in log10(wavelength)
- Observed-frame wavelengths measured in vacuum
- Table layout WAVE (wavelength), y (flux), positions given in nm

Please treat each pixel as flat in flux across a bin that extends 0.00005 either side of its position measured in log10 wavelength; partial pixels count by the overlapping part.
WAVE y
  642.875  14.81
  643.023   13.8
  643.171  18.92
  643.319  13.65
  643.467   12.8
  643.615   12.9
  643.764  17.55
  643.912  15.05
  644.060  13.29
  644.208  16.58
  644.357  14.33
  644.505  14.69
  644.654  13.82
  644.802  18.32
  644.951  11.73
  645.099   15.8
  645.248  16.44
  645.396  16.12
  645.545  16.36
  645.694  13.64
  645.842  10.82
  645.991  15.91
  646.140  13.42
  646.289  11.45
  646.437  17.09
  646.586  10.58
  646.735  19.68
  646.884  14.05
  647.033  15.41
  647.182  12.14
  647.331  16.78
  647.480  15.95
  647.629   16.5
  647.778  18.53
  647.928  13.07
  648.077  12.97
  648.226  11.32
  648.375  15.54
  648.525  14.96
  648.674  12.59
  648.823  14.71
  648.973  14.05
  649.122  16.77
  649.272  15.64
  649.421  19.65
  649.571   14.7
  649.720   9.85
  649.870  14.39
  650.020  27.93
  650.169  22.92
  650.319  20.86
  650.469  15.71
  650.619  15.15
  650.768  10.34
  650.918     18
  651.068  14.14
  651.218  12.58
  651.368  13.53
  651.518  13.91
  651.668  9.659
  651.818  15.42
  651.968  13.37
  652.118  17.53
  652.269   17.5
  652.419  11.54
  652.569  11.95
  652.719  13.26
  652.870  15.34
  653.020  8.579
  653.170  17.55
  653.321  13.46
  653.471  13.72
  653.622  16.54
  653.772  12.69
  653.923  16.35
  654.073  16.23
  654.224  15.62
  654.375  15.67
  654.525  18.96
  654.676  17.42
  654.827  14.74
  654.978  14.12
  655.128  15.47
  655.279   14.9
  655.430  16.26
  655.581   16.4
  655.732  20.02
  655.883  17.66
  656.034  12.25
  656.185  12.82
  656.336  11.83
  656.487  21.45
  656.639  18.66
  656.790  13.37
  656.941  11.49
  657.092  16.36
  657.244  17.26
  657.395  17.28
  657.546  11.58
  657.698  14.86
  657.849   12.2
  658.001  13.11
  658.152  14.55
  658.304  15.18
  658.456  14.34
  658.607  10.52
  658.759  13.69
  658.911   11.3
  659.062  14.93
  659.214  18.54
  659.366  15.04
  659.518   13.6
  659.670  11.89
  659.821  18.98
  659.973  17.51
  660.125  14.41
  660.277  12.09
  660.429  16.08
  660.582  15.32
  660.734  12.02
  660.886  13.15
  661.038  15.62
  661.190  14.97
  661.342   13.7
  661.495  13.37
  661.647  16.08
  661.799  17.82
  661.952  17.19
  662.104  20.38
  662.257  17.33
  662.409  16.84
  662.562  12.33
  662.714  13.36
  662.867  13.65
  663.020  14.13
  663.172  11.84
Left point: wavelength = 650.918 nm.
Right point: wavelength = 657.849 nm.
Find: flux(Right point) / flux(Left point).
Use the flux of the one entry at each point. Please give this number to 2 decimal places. 0.68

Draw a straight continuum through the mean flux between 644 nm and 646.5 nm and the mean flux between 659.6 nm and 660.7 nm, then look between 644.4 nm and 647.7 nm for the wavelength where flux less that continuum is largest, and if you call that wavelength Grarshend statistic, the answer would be 646.735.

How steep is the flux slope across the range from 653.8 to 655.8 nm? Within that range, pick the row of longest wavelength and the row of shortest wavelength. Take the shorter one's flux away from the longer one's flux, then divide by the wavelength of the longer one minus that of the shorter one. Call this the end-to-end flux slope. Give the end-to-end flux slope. 2.0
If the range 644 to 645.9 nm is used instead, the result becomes -1.4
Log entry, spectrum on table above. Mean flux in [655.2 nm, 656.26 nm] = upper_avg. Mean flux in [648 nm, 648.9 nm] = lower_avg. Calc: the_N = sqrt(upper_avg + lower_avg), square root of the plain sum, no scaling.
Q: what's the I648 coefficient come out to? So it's 5.426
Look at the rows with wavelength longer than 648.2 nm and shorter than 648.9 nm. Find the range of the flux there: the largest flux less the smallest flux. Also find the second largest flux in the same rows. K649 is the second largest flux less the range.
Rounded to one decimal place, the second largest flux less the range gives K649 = 10.7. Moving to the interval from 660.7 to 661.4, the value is 11.4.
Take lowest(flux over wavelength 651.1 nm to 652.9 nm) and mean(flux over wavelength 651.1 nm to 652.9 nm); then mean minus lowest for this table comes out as 4.1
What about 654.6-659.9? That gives 4.5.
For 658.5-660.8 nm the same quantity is 3.9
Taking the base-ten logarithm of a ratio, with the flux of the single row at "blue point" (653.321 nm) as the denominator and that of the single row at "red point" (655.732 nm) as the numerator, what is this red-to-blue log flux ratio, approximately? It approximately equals 0.17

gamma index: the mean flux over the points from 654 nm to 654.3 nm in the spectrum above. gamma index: 15.9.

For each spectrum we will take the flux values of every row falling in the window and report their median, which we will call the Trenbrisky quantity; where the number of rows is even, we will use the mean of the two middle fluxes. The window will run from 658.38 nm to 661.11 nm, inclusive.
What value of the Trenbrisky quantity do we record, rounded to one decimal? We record 14.4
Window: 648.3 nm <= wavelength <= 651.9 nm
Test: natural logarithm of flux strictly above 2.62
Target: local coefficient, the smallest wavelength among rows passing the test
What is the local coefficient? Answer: 648.375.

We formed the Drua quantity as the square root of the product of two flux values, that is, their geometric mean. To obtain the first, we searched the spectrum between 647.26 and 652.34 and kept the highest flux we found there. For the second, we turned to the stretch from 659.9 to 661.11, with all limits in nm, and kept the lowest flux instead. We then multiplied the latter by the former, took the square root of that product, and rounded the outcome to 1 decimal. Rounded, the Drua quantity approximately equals 18.3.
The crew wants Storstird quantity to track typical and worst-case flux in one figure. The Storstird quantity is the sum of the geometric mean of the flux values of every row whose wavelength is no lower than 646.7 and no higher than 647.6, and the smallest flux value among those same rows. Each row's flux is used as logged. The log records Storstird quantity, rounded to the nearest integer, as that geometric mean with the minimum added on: 28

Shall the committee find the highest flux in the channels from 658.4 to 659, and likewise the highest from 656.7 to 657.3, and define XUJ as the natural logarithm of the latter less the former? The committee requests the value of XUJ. 1.1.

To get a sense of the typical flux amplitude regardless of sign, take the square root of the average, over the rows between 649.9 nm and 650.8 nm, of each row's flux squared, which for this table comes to 19.7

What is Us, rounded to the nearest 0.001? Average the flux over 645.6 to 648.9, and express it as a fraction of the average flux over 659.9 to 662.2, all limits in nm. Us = 0.941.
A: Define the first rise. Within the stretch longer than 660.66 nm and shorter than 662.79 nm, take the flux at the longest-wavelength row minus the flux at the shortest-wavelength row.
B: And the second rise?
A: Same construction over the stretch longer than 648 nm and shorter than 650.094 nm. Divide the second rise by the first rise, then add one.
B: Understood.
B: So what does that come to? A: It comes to 12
